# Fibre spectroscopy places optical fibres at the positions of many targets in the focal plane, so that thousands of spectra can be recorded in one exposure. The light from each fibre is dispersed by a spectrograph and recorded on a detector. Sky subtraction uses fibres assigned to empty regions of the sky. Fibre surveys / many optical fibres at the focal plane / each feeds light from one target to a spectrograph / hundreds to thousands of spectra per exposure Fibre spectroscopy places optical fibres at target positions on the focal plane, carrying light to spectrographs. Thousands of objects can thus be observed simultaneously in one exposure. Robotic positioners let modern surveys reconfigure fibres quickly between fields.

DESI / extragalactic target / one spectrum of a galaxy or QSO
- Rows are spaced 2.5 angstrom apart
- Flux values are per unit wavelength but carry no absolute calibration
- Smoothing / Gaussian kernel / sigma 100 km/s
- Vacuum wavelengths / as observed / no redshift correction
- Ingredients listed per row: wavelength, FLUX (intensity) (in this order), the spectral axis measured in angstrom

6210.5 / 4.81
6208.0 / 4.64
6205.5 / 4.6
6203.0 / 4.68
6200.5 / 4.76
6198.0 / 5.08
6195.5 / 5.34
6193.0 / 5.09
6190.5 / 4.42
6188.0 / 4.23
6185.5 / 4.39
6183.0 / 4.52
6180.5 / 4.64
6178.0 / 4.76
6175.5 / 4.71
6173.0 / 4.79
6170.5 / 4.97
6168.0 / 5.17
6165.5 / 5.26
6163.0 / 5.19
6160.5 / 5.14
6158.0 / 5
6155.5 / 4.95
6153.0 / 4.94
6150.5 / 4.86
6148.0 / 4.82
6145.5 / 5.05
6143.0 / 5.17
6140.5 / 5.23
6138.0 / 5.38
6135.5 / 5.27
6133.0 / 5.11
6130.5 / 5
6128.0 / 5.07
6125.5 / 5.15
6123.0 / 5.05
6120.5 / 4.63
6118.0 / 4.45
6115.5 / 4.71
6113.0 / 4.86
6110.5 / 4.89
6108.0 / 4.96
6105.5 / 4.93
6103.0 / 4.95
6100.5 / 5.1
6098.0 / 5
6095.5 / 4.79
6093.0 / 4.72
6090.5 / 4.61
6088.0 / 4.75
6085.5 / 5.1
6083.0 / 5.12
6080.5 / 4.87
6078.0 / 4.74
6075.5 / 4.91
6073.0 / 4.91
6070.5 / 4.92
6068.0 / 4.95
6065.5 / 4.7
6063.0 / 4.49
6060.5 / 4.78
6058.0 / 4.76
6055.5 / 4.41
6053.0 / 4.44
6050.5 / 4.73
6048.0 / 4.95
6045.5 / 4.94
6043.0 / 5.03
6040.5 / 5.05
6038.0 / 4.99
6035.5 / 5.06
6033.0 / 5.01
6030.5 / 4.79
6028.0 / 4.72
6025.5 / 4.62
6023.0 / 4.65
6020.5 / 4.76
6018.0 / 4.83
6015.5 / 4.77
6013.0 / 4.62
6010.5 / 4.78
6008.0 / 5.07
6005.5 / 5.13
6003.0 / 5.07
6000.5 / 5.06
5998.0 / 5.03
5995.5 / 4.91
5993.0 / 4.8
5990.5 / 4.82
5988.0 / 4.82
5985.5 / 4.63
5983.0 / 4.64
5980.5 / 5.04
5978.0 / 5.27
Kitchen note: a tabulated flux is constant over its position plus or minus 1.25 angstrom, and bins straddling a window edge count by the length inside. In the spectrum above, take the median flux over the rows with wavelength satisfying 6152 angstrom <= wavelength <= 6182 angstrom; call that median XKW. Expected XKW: 4.96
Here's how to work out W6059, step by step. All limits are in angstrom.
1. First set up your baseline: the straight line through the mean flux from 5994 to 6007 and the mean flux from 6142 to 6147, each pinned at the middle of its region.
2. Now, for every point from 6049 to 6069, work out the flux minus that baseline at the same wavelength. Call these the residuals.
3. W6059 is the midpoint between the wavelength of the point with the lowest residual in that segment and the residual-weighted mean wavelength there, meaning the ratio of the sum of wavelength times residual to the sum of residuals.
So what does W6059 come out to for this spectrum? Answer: 6056.8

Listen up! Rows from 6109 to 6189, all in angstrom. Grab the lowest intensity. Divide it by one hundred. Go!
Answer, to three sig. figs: 0.0423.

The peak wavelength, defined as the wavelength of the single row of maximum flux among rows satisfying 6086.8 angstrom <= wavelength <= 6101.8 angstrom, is 6100.5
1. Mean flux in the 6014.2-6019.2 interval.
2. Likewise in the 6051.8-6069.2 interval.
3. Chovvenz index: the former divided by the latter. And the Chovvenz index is 1.03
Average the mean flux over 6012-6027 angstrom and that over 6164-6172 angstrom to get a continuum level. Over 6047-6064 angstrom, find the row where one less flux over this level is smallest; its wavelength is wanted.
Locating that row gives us 6048.0 angstrom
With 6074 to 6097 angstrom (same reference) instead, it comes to 6083.0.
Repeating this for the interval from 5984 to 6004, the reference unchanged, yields 6003.0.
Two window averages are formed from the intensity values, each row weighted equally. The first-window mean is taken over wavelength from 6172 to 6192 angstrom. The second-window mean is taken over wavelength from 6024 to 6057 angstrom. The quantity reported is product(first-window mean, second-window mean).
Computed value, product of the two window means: 22.0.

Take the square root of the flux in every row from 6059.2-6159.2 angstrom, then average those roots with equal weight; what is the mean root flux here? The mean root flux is 2.22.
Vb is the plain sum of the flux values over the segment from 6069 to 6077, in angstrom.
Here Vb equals 14.7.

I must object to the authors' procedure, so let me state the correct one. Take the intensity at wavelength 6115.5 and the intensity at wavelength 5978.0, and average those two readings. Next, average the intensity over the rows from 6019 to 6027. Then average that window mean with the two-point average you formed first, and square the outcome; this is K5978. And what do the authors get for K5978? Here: 23.4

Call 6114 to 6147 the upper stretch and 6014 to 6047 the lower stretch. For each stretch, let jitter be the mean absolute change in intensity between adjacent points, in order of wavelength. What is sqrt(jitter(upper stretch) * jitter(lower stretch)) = 0.110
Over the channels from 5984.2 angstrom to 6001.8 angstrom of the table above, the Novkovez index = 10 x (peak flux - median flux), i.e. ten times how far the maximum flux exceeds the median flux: 2.4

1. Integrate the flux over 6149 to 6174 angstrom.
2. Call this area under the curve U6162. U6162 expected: 126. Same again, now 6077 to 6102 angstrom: 122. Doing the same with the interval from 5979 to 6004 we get 122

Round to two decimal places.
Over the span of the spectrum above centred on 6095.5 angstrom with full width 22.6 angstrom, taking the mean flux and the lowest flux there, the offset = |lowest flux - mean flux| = 0.27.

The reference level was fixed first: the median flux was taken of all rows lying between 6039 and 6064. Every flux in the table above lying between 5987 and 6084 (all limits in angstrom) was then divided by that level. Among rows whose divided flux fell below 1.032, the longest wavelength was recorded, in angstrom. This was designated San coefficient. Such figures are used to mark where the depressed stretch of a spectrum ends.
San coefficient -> 6080.5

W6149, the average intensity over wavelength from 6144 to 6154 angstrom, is 4.92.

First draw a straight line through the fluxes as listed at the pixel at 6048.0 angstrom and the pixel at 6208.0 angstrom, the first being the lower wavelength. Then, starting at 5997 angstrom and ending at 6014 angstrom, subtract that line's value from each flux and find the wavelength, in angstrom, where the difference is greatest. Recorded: 6005.5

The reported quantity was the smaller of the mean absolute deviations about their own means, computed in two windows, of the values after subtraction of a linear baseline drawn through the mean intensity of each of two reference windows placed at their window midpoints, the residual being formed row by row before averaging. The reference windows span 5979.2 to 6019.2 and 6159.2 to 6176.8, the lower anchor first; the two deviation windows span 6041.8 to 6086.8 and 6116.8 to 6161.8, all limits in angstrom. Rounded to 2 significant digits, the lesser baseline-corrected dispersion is 0.16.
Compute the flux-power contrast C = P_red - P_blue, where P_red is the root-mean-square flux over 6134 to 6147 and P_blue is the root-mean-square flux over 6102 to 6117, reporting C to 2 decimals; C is 0.34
